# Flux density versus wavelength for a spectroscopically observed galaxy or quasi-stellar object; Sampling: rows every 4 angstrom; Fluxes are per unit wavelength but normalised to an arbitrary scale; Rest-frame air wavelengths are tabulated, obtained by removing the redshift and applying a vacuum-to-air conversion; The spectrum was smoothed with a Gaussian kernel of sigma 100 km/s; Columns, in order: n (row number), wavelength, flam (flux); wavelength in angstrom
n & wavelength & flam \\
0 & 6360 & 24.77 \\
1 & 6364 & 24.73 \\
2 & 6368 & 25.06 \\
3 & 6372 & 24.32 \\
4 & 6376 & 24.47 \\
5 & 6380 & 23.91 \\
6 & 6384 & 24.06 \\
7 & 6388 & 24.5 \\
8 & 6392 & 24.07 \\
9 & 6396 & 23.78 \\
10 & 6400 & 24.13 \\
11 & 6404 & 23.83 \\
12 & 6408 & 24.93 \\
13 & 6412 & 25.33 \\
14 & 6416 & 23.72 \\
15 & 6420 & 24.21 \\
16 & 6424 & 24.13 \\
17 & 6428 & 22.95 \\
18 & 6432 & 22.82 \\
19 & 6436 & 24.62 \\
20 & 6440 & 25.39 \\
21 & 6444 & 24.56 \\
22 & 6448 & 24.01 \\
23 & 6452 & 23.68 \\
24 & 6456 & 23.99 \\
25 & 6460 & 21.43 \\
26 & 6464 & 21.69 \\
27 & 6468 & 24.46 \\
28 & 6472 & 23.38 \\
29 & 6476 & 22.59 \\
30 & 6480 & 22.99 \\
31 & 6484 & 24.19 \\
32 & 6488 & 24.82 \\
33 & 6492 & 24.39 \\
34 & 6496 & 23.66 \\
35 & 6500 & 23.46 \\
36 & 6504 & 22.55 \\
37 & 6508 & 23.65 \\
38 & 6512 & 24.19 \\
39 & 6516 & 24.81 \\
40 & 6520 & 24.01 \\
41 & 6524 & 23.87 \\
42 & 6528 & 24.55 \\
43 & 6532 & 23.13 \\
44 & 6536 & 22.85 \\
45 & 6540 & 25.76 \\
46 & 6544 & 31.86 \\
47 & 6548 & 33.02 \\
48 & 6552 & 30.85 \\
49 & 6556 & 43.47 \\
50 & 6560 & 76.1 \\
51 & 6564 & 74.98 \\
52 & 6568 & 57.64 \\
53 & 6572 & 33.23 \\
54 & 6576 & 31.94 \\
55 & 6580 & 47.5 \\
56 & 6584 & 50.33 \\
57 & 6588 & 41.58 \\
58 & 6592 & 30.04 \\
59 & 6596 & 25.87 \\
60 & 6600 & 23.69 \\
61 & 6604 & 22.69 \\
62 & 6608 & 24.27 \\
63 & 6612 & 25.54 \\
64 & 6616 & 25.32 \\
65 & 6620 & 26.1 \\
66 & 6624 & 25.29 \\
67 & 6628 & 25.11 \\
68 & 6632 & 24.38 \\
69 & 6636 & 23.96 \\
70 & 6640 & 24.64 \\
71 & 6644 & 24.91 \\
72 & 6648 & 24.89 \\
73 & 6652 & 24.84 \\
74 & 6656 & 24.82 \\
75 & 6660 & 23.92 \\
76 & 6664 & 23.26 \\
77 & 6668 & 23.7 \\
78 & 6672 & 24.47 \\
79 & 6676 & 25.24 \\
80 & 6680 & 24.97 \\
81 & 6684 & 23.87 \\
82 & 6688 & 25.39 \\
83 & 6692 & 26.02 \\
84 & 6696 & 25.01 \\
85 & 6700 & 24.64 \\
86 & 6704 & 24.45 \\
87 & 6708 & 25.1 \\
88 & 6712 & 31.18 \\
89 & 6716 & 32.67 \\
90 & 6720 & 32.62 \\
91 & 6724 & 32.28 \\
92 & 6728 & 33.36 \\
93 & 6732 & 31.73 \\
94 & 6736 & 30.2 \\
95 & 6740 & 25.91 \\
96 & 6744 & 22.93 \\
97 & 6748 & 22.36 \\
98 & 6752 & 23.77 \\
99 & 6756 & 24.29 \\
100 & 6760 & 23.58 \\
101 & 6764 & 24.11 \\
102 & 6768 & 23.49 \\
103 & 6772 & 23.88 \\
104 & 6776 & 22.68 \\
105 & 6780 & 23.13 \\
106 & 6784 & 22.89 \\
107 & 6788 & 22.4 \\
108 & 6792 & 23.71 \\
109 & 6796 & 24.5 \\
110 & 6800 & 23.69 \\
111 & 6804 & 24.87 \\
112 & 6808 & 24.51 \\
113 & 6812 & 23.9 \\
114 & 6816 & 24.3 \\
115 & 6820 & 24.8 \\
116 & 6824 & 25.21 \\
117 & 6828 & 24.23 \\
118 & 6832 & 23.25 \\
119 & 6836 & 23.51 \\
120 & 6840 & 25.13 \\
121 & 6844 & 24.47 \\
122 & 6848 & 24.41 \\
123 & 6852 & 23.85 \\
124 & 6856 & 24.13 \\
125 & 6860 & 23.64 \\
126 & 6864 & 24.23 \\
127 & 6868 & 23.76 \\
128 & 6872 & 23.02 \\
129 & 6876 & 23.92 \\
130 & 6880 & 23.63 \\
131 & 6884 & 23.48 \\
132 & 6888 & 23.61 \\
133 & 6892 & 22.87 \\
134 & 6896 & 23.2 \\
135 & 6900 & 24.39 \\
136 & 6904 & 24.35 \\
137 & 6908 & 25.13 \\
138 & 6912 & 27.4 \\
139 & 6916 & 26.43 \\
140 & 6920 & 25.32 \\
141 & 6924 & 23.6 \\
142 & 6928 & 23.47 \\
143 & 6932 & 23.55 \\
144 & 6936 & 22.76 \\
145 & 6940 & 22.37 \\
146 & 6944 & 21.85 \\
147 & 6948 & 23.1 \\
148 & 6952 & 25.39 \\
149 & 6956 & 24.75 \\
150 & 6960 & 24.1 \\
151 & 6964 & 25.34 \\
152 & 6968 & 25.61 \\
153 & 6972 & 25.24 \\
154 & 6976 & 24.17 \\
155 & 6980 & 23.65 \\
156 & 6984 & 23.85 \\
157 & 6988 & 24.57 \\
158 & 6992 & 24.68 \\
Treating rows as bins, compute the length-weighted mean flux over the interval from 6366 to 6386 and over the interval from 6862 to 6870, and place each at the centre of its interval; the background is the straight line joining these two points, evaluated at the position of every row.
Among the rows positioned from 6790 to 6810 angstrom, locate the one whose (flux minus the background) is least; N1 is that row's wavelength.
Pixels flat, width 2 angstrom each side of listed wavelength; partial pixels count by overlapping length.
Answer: 6800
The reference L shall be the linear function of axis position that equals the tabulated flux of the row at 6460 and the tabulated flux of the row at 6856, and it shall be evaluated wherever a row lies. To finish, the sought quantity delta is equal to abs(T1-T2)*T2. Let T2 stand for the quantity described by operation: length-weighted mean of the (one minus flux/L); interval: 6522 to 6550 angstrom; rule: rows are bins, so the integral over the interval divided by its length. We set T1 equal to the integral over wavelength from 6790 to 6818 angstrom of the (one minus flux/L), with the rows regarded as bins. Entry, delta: -0.06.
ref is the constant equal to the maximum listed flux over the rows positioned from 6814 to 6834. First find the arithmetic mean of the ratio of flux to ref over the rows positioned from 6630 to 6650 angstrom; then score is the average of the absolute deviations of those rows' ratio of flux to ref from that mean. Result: 0.012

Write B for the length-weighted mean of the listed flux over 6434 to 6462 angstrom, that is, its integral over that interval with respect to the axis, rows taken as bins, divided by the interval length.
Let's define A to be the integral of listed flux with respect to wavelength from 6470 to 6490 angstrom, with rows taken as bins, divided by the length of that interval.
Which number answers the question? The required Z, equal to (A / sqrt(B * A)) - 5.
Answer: -4.01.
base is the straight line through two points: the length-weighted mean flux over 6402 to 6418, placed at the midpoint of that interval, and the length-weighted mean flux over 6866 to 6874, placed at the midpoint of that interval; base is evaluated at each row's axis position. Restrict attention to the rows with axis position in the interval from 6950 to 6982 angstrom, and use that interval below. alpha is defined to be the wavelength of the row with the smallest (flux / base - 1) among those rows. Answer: 6980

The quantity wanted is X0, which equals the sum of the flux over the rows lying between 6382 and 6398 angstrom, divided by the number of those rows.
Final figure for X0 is 24.1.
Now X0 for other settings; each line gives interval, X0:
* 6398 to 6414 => 24.6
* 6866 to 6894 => 23.5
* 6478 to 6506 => 23.7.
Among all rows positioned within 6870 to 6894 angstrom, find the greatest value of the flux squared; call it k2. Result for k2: 572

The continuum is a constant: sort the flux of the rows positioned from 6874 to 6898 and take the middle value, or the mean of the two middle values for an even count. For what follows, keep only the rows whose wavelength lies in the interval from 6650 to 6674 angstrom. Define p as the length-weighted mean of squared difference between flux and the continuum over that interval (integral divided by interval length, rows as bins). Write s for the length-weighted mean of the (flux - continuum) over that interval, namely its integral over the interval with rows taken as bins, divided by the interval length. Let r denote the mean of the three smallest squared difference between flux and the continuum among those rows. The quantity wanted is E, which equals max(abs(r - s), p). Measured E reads 0.7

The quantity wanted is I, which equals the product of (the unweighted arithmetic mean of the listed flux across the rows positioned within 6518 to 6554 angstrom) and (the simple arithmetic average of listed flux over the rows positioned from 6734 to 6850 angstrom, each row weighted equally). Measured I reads 644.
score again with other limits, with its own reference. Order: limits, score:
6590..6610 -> 0.084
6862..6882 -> 0.012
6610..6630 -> 0.011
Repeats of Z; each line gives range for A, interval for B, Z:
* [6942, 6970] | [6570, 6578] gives -4.14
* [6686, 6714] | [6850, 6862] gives -3.96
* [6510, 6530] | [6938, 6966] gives -3.99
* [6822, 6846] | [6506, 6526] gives -4.00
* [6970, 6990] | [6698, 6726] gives -4.08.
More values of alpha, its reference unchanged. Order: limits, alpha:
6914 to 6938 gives 6936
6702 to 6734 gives 6704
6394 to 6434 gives 6432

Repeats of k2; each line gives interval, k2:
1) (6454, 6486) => 598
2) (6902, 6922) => 751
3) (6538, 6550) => 1090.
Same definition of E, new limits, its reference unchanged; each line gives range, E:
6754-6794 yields 0.4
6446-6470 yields 1.5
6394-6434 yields 0.7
